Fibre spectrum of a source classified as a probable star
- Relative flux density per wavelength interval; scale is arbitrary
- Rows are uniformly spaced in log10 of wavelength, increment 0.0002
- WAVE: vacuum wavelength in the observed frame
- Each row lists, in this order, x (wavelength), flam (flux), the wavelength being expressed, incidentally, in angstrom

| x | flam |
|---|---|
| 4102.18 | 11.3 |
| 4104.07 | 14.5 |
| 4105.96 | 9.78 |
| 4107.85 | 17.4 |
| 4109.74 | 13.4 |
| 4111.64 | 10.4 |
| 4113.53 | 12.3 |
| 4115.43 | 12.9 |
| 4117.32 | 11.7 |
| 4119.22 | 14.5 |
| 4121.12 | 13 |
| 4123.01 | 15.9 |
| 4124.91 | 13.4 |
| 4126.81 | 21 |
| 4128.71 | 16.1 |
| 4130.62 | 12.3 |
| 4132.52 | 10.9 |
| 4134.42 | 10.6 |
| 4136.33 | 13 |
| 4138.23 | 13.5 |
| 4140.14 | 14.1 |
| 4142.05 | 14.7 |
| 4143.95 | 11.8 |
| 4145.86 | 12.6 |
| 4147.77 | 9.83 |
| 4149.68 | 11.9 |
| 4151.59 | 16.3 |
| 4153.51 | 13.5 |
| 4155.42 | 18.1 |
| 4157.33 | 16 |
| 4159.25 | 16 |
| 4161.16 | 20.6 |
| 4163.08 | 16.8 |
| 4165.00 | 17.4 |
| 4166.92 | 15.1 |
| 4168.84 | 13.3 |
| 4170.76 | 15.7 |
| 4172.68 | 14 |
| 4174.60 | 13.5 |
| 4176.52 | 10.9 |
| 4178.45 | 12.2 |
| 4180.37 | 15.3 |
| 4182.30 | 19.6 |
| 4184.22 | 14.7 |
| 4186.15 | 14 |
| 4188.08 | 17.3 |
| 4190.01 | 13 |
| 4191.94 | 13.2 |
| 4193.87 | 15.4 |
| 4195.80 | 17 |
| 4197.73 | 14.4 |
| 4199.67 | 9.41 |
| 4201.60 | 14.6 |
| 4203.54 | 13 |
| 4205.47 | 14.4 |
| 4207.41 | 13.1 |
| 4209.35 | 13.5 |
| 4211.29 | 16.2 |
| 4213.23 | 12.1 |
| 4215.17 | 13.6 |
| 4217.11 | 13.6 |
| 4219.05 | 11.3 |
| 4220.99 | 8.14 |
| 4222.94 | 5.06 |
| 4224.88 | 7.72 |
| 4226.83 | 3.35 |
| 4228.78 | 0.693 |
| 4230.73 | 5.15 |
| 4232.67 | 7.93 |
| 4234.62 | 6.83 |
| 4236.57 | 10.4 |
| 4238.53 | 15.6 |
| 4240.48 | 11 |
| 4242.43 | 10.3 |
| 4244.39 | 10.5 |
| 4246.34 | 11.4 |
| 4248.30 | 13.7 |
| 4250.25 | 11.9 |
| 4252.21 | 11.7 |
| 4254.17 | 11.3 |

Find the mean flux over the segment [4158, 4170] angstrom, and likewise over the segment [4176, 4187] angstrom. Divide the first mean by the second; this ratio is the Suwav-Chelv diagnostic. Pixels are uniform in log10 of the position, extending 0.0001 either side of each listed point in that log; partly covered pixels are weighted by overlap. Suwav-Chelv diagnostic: 1.1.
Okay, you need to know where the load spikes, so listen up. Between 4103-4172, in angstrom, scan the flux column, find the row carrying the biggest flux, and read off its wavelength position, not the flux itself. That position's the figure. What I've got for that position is 4126.81 angstrom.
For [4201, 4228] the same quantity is 4211.29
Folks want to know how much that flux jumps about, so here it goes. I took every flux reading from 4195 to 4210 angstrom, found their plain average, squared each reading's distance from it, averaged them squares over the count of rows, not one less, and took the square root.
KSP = 2.0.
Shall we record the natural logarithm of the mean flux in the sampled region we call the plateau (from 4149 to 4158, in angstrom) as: 2.72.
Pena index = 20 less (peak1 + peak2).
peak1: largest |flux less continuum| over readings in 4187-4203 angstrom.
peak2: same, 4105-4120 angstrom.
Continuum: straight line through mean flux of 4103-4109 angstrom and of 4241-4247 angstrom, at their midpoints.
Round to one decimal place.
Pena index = 10.6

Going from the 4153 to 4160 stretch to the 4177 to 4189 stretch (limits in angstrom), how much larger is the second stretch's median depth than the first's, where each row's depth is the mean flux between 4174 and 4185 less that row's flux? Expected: 1.0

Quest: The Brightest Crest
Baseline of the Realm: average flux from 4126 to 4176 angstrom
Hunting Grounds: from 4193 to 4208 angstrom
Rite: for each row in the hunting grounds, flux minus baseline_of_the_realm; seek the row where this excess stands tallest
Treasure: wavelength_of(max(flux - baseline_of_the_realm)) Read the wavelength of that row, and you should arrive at 4195.80 angstrom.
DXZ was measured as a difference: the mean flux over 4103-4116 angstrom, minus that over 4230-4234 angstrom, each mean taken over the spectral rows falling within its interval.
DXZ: 6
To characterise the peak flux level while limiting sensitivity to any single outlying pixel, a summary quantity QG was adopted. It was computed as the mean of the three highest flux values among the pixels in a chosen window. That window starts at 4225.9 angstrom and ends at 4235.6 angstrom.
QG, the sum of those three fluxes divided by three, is 7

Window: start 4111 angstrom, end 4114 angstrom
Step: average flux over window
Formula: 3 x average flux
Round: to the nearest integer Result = 34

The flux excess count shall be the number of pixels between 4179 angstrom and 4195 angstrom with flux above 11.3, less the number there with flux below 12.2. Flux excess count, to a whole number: 8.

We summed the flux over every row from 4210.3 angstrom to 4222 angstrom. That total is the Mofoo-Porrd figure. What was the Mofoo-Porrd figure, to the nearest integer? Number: 75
